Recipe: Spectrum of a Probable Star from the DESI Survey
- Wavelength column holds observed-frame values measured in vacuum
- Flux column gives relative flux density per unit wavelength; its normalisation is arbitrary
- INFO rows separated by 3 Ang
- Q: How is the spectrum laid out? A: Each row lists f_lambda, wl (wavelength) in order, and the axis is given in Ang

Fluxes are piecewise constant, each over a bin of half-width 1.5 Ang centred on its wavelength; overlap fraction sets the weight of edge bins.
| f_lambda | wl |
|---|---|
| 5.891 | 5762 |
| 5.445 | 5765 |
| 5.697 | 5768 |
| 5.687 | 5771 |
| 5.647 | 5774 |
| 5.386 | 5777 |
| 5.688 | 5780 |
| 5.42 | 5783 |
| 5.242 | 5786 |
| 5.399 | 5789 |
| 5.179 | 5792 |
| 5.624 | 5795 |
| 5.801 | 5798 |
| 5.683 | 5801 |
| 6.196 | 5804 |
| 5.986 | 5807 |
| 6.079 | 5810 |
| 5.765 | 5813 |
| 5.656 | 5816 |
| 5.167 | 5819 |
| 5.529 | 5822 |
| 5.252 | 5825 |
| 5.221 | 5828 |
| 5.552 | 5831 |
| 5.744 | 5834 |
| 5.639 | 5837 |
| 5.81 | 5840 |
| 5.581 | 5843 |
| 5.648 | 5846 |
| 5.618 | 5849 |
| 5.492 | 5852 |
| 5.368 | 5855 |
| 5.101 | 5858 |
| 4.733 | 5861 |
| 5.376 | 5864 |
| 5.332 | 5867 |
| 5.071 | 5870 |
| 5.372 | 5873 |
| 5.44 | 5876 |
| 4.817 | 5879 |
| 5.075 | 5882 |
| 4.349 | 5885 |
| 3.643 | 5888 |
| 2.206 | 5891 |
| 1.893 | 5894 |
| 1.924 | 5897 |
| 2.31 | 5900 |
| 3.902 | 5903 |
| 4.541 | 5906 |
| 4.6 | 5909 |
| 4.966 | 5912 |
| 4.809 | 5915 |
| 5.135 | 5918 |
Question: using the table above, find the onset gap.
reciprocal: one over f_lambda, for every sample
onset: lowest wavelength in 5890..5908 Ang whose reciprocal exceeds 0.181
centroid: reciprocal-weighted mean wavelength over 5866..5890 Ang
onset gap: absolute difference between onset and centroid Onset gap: 12.8 Ang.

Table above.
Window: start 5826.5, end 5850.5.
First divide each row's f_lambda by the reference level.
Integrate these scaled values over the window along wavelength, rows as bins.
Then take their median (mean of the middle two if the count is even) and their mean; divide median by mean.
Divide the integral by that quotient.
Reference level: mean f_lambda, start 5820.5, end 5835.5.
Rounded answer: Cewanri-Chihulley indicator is 24.5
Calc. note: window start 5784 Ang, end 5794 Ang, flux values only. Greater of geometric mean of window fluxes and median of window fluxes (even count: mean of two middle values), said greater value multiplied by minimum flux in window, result 27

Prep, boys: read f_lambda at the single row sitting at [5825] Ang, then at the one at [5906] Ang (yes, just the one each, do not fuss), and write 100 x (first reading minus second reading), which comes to 71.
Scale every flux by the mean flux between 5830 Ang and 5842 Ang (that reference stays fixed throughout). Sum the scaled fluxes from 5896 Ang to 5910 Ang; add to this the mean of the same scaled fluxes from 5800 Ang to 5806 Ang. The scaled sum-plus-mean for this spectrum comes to 4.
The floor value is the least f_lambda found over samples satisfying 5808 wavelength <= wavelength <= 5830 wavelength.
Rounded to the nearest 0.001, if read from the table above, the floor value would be 5.167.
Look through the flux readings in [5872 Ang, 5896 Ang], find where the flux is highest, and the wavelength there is 5876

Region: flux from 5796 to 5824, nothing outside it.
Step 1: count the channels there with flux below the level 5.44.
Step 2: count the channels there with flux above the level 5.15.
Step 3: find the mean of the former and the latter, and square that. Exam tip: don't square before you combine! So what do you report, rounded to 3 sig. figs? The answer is 25.0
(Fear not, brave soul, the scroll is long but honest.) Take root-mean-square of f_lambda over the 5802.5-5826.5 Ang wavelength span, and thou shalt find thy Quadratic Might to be 5.7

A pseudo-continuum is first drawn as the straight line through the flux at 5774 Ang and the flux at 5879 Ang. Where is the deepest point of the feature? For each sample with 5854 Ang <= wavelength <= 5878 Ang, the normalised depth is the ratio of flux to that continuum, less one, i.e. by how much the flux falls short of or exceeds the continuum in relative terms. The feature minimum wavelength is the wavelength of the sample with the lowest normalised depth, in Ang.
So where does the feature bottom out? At 5861 Ang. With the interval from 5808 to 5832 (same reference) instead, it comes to 5819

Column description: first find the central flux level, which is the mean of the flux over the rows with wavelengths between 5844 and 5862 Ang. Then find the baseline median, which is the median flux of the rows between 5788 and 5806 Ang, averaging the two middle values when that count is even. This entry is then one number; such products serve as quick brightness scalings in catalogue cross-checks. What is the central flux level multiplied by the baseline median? 30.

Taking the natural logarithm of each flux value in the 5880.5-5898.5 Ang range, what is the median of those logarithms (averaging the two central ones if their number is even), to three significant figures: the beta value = 1.04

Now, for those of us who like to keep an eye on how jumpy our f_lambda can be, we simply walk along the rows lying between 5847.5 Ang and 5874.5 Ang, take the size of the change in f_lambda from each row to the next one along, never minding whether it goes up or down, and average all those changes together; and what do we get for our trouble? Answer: 0.27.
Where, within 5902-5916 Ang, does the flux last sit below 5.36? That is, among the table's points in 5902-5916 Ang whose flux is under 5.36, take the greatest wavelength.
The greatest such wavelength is 5915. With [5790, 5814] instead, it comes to 5792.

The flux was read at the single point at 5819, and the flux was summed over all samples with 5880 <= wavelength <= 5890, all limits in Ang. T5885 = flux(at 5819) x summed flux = 68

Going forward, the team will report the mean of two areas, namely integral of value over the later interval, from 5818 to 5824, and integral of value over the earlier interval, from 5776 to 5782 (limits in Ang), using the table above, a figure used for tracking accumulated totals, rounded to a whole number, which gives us 33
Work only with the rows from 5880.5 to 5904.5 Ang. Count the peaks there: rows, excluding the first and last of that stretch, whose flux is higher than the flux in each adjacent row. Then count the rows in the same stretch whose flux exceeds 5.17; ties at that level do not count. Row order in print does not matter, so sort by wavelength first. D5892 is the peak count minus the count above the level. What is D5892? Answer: 0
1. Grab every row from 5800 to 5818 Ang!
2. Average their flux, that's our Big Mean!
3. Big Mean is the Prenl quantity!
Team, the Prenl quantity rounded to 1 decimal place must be 5.9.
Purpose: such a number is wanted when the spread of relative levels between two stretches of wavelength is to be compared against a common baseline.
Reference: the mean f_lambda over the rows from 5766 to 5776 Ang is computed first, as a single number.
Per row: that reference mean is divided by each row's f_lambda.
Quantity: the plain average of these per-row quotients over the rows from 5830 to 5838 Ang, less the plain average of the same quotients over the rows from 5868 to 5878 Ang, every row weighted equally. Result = -0.07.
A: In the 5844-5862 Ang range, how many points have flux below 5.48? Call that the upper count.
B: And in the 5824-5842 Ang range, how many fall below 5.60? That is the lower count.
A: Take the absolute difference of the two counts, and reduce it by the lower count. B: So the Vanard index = -3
